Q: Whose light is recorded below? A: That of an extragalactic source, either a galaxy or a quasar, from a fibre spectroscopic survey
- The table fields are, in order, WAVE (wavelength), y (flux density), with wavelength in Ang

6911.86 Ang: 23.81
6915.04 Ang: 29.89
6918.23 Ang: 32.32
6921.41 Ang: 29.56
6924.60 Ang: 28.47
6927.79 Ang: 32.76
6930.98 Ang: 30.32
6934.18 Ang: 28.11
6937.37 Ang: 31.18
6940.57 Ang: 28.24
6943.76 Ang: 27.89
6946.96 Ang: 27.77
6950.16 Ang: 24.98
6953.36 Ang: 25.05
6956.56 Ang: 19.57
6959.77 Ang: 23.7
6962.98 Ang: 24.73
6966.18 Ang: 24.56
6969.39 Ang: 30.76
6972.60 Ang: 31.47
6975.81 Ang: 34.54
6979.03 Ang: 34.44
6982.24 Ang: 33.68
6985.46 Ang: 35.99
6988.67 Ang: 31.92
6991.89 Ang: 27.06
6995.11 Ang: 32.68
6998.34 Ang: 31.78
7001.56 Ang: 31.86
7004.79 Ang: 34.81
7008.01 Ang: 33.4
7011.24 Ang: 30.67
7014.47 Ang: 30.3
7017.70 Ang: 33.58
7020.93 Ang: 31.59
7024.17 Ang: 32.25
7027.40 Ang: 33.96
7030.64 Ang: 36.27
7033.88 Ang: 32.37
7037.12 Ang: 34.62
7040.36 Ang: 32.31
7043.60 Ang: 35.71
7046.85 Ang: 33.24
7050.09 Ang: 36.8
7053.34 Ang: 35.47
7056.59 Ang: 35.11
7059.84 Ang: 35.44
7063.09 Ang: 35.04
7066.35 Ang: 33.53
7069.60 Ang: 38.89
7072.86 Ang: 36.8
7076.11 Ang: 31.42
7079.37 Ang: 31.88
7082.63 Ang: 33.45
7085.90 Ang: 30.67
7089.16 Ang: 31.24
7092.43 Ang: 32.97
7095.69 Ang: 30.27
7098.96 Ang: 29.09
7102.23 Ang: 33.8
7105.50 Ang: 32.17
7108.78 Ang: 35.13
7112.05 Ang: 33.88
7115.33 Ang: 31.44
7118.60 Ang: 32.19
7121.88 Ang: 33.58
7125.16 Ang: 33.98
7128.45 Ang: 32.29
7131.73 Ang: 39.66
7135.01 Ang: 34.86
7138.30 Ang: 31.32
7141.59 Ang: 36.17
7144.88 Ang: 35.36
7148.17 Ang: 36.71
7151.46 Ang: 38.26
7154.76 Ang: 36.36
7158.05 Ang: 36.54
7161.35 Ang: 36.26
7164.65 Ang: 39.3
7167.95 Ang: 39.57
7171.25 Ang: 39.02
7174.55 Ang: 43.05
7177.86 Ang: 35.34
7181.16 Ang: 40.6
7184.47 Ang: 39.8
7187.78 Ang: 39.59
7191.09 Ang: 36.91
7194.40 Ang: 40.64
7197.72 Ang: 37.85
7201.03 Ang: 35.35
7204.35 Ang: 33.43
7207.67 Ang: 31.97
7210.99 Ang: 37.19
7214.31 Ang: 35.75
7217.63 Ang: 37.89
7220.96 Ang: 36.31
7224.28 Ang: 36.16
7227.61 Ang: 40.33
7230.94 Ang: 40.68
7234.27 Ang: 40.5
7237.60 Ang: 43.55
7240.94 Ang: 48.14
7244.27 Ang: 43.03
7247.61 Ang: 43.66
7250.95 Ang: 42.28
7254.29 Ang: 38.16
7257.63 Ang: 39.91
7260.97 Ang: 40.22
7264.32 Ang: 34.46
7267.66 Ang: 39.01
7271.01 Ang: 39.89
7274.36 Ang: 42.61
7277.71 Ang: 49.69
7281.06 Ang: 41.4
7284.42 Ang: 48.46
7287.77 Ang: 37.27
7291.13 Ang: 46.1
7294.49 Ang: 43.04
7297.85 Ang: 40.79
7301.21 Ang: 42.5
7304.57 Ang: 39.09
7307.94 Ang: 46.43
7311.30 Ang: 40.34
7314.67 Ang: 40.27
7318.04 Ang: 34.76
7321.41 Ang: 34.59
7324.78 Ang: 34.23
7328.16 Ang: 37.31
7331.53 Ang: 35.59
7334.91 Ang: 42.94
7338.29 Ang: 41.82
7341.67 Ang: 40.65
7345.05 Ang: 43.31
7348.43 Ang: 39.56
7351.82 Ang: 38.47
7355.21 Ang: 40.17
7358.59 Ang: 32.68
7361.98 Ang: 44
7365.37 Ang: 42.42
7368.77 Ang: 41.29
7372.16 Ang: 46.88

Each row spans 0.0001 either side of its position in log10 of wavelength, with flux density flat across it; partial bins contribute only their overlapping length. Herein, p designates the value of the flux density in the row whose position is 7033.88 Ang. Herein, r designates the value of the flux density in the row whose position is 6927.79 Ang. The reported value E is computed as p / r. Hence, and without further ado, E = 0.99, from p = 32.37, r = 32.76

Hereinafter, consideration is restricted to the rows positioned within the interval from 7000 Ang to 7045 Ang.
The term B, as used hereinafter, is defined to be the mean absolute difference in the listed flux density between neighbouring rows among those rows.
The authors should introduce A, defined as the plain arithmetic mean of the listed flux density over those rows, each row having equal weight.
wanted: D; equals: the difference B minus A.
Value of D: -30.9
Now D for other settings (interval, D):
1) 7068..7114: -30.7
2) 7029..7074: -32.9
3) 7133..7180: -34.7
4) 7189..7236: -35.1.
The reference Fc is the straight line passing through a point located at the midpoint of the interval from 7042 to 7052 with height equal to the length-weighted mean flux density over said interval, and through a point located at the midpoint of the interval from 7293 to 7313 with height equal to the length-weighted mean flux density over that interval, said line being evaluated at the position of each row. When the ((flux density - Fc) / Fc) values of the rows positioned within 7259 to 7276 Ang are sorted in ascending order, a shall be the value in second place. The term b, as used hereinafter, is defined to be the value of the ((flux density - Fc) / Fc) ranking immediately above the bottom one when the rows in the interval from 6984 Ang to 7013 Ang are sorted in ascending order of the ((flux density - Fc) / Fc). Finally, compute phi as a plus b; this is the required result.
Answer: -0.16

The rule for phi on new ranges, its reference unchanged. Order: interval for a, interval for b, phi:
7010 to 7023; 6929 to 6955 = -0.34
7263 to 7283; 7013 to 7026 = -0.14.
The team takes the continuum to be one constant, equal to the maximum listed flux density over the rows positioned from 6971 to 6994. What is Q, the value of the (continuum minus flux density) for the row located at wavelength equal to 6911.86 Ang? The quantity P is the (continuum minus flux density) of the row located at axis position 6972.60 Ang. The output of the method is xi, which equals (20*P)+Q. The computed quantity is 103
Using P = 5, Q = 12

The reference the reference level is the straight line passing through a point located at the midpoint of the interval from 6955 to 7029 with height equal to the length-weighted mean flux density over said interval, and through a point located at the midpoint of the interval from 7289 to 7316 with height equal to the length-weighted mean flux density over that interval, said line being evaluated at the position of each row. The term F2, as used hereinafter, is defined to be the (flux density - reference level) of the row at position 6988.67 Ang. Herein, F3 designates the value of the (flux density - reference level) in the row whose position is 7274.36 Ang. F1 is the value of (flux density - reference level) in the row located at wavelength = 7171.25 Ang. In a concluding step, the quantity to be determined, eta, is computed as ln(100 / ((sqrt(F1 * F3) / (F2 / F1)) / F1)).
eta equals 4.4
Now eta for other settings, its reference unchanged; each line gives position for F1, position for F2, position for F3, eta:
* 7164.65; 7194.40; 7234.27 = 5.2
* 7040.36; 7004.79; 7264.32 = 5.5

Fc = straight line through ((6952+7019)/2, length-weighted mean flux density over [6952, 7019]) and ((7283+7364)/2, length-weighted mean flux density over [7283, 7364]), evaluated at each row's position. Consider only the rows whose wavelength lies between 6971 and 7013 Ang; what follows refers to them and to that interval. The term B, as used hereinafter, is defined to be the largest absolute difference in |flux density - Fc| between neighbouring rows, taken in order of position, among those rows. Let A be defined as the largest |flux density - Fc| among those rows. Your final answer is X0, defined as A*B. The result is 24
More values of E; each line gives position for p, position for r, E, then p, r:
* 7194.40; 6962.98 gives 1.64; 40.64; 24.73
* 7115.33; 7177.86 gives 0.89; 31.44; 35.34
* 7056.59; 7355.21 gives 0.87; 35.11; 40.17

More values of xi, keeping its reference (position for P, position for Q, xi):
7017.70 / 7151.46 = 46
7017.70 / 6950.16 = 59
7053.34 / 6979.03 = 12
